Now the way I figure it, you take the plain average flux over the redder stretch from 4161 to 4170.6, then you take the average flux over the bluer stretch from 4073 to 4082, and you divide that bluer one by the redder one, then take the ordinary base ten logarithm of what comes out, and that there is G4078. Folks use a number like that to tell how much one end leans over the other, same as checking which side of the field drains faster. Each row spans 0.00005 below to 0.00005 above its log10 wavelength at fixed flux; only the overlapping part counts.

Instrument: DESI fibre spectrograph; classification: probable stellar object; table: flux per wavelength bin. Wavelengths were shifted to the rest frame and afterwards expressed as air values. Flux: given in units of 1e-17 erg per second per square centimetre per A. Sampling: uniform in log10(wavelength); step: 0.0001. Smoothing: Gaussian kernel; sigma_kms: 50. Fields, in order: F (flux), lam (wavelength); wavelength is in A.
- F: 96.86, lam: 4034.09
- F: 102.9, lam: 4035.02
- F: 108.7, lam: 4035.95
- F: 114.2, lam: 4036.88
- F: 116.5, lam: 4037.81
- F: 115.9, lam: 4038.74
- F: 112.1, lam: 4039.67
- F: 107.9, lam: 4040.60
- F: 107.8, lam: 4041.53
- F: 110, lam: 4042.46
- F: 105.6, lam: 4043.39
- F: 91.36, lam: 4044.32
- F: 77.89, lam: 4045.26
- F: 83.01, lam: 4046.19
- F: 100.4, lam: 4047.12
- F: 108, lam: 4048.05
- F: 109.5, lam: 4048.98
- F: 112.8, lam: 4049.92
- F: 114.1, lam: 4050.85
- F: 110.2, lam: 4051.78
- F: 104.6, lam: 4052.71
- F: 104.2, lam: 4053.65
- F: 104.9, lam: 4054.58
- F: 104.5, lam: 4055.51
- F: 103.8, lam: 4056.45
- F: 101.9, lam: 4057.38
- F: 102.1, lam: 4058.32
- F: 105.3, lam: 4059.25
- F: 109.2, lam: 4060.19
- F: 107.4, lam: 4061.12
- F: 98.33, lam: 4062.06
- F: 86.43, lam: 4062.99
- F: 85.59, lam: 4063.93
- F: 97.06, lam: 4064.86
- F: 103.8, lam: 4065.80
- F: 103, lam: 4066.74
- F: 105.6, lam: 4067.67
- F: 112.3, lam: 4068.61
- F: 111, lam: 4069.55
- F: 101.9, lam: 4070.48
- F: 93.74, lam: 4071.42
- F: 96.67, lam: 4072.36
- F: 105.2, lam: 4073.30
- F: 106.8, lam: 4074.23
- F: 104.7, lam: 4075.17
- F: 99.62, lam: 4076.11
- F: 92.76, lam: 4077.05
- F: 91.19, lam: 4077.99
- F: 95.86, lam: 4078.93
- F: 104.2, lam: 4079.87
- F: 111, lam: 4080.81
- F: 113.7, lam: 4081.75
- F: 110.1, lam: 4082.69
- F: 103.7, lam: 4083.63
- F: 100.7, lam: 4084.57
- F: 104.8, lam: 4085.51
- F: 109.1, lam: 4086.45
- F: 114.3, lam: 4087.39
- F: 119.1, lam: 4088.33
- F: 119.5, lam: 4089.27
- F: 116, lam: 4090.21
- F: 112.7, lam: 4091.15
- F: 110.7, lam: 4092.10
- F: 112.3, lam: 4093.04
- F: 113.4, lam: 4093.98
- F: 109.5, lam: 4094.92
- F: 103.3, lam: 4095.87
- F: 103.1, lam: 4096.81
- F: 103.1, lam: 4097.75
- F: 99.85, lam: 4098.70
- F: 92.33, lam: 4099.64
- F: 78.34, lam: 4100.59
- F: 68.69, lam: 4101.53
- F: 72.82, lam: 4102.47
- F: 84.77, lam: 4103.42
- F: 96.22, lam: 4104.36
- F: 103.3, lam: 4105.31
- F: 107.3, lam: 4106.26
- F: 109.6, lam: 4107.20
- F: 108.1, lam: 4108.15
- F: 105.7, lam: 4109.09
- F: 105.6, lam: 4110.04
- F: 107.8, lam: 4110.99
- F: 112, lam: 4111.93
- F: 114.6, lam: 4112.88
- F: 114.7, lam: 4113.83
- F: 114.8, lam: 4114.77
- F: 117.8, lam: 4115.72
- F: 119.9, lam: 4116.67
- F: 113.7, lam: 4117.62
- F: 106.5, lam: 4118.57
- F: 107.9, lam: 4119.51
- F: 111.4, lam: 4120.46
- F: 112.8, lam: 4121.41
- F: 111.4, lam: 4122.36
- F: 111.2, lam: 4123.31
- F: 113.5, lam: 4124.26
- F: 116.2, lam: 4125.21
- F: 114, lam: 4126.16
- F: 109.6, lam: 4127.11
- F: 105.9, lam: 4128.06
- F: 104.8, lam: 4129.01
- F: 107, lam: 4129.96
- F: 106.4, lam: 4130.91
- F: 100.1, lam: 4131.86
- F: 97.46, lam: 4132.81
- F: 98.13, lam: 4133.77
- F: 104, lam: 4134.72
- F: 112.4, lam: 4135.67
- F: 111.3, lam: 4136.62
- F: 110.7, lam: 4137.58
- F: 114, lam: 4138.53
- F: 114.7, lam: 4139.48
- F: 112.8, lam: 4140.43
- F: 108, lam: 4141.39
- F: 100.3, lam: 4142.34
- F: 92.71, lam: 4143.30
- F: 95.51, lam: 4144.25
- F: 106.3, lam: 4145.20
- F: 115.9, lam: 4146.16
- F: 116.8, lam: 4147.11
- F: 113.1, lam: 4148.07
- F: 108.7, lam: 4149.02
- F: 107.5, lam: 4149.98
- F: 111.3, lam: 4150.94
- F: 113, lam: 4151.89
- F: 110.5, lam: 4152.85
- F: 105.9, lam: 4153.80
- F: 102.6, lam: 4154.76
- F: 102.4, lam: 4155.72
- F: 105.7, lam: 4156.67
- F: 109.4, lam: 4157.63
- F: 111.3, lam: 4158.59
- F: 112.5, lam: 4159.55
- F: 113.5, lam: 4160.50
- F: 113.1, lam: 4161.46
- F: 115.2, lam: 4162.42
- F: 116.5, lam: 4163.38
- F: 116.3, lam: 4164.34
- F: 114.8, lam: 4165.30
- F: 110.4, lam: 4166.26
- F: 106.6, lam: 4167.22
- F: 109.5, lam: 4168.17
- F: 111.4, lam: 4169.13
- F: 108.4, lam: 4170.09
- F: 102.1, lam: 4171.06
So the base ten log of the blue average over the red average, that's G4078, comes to -0.04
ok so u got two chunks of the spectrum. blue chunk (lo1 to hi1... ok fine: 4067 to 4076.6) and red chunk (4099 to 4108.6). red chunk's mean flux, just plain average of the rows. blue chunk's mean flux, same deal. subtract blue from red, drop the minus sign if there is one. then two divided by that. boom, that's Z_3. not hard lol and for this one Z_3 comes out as 0.17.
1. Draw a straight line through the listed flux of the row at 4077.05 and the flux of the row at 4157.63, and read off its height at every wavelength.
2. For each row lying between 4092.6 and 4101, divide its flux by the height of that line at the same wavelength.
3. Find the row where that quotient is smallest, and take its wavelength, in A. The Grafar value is 4100.59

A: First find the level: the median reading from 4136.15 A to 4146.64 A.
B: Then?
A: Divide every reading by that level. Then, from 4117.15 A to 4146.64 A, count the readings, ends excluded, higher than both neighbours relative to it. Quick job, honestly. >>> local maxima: 5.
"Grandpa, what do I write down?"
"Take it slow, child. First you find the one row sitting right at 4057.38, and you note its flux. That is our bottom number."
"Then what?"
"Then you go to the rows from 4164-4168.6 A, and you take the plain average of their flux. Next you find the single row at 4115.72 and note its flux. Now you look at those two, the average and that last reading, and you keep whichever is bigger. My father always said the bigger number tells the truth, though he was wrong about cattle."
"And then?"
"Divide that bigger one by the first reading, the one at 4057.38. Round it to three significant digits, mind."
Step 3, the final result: 1.16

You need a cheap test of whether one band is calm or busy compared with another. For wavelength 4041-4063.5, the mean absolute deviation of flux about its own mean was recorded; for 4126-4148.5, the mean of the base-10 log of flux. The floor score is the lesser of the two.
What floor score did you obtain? 2.03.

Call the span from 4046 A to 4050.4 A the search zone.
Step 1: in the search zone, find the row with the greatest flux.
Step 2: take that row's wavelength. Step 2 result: 4049.92 A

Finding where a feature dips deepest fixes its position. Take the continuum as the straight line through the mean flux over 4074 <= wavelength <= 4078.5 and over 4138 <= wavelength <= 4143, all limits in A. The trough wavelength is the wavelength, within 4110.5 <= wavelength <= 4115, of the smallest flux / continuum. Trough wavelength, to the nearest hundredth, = 4110.99 A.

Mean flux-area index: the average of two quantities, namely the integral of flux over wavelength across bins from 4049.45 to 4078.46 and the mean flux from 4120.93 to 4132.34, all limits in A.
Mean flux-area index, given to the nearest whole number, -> 1543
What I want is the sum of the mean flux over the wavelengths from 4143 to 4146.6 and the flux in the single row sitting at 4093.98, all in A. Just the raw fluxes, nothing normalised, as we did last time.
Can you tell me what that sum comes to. 216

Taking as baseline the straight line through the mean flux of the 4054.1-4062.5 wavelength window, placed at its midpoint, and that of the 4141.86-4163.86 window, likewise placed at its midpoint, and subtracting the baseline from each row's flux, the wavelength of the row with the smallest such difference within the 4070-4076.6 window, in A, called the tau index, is 4071.42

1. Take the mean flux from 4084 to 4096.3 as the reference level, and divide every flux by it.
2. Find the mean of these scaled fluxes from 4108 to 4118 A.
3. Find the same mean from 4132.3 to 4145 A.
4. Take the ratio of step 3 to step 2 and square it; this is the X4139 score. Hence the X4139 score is 0.88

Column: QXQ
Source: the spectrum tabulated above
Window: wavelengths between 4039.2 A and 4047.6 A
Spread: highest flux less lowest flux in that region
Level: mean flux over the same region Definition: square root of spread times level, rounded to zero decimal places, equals 58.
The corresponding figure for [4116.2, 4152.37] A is 54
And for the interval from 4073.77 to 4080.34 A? 39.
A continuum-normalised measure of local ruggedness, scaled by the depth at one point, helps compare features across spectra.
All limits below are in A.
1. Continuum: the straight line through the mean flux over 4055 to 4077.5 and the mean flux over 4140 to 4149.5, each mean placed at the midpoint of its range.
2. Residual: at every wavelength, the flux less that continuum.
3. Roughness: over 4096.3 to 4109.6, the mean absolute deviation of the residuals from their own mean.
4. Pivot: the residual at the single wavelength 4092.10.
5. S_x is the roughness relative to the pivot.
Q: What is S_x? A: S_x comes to 1.5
